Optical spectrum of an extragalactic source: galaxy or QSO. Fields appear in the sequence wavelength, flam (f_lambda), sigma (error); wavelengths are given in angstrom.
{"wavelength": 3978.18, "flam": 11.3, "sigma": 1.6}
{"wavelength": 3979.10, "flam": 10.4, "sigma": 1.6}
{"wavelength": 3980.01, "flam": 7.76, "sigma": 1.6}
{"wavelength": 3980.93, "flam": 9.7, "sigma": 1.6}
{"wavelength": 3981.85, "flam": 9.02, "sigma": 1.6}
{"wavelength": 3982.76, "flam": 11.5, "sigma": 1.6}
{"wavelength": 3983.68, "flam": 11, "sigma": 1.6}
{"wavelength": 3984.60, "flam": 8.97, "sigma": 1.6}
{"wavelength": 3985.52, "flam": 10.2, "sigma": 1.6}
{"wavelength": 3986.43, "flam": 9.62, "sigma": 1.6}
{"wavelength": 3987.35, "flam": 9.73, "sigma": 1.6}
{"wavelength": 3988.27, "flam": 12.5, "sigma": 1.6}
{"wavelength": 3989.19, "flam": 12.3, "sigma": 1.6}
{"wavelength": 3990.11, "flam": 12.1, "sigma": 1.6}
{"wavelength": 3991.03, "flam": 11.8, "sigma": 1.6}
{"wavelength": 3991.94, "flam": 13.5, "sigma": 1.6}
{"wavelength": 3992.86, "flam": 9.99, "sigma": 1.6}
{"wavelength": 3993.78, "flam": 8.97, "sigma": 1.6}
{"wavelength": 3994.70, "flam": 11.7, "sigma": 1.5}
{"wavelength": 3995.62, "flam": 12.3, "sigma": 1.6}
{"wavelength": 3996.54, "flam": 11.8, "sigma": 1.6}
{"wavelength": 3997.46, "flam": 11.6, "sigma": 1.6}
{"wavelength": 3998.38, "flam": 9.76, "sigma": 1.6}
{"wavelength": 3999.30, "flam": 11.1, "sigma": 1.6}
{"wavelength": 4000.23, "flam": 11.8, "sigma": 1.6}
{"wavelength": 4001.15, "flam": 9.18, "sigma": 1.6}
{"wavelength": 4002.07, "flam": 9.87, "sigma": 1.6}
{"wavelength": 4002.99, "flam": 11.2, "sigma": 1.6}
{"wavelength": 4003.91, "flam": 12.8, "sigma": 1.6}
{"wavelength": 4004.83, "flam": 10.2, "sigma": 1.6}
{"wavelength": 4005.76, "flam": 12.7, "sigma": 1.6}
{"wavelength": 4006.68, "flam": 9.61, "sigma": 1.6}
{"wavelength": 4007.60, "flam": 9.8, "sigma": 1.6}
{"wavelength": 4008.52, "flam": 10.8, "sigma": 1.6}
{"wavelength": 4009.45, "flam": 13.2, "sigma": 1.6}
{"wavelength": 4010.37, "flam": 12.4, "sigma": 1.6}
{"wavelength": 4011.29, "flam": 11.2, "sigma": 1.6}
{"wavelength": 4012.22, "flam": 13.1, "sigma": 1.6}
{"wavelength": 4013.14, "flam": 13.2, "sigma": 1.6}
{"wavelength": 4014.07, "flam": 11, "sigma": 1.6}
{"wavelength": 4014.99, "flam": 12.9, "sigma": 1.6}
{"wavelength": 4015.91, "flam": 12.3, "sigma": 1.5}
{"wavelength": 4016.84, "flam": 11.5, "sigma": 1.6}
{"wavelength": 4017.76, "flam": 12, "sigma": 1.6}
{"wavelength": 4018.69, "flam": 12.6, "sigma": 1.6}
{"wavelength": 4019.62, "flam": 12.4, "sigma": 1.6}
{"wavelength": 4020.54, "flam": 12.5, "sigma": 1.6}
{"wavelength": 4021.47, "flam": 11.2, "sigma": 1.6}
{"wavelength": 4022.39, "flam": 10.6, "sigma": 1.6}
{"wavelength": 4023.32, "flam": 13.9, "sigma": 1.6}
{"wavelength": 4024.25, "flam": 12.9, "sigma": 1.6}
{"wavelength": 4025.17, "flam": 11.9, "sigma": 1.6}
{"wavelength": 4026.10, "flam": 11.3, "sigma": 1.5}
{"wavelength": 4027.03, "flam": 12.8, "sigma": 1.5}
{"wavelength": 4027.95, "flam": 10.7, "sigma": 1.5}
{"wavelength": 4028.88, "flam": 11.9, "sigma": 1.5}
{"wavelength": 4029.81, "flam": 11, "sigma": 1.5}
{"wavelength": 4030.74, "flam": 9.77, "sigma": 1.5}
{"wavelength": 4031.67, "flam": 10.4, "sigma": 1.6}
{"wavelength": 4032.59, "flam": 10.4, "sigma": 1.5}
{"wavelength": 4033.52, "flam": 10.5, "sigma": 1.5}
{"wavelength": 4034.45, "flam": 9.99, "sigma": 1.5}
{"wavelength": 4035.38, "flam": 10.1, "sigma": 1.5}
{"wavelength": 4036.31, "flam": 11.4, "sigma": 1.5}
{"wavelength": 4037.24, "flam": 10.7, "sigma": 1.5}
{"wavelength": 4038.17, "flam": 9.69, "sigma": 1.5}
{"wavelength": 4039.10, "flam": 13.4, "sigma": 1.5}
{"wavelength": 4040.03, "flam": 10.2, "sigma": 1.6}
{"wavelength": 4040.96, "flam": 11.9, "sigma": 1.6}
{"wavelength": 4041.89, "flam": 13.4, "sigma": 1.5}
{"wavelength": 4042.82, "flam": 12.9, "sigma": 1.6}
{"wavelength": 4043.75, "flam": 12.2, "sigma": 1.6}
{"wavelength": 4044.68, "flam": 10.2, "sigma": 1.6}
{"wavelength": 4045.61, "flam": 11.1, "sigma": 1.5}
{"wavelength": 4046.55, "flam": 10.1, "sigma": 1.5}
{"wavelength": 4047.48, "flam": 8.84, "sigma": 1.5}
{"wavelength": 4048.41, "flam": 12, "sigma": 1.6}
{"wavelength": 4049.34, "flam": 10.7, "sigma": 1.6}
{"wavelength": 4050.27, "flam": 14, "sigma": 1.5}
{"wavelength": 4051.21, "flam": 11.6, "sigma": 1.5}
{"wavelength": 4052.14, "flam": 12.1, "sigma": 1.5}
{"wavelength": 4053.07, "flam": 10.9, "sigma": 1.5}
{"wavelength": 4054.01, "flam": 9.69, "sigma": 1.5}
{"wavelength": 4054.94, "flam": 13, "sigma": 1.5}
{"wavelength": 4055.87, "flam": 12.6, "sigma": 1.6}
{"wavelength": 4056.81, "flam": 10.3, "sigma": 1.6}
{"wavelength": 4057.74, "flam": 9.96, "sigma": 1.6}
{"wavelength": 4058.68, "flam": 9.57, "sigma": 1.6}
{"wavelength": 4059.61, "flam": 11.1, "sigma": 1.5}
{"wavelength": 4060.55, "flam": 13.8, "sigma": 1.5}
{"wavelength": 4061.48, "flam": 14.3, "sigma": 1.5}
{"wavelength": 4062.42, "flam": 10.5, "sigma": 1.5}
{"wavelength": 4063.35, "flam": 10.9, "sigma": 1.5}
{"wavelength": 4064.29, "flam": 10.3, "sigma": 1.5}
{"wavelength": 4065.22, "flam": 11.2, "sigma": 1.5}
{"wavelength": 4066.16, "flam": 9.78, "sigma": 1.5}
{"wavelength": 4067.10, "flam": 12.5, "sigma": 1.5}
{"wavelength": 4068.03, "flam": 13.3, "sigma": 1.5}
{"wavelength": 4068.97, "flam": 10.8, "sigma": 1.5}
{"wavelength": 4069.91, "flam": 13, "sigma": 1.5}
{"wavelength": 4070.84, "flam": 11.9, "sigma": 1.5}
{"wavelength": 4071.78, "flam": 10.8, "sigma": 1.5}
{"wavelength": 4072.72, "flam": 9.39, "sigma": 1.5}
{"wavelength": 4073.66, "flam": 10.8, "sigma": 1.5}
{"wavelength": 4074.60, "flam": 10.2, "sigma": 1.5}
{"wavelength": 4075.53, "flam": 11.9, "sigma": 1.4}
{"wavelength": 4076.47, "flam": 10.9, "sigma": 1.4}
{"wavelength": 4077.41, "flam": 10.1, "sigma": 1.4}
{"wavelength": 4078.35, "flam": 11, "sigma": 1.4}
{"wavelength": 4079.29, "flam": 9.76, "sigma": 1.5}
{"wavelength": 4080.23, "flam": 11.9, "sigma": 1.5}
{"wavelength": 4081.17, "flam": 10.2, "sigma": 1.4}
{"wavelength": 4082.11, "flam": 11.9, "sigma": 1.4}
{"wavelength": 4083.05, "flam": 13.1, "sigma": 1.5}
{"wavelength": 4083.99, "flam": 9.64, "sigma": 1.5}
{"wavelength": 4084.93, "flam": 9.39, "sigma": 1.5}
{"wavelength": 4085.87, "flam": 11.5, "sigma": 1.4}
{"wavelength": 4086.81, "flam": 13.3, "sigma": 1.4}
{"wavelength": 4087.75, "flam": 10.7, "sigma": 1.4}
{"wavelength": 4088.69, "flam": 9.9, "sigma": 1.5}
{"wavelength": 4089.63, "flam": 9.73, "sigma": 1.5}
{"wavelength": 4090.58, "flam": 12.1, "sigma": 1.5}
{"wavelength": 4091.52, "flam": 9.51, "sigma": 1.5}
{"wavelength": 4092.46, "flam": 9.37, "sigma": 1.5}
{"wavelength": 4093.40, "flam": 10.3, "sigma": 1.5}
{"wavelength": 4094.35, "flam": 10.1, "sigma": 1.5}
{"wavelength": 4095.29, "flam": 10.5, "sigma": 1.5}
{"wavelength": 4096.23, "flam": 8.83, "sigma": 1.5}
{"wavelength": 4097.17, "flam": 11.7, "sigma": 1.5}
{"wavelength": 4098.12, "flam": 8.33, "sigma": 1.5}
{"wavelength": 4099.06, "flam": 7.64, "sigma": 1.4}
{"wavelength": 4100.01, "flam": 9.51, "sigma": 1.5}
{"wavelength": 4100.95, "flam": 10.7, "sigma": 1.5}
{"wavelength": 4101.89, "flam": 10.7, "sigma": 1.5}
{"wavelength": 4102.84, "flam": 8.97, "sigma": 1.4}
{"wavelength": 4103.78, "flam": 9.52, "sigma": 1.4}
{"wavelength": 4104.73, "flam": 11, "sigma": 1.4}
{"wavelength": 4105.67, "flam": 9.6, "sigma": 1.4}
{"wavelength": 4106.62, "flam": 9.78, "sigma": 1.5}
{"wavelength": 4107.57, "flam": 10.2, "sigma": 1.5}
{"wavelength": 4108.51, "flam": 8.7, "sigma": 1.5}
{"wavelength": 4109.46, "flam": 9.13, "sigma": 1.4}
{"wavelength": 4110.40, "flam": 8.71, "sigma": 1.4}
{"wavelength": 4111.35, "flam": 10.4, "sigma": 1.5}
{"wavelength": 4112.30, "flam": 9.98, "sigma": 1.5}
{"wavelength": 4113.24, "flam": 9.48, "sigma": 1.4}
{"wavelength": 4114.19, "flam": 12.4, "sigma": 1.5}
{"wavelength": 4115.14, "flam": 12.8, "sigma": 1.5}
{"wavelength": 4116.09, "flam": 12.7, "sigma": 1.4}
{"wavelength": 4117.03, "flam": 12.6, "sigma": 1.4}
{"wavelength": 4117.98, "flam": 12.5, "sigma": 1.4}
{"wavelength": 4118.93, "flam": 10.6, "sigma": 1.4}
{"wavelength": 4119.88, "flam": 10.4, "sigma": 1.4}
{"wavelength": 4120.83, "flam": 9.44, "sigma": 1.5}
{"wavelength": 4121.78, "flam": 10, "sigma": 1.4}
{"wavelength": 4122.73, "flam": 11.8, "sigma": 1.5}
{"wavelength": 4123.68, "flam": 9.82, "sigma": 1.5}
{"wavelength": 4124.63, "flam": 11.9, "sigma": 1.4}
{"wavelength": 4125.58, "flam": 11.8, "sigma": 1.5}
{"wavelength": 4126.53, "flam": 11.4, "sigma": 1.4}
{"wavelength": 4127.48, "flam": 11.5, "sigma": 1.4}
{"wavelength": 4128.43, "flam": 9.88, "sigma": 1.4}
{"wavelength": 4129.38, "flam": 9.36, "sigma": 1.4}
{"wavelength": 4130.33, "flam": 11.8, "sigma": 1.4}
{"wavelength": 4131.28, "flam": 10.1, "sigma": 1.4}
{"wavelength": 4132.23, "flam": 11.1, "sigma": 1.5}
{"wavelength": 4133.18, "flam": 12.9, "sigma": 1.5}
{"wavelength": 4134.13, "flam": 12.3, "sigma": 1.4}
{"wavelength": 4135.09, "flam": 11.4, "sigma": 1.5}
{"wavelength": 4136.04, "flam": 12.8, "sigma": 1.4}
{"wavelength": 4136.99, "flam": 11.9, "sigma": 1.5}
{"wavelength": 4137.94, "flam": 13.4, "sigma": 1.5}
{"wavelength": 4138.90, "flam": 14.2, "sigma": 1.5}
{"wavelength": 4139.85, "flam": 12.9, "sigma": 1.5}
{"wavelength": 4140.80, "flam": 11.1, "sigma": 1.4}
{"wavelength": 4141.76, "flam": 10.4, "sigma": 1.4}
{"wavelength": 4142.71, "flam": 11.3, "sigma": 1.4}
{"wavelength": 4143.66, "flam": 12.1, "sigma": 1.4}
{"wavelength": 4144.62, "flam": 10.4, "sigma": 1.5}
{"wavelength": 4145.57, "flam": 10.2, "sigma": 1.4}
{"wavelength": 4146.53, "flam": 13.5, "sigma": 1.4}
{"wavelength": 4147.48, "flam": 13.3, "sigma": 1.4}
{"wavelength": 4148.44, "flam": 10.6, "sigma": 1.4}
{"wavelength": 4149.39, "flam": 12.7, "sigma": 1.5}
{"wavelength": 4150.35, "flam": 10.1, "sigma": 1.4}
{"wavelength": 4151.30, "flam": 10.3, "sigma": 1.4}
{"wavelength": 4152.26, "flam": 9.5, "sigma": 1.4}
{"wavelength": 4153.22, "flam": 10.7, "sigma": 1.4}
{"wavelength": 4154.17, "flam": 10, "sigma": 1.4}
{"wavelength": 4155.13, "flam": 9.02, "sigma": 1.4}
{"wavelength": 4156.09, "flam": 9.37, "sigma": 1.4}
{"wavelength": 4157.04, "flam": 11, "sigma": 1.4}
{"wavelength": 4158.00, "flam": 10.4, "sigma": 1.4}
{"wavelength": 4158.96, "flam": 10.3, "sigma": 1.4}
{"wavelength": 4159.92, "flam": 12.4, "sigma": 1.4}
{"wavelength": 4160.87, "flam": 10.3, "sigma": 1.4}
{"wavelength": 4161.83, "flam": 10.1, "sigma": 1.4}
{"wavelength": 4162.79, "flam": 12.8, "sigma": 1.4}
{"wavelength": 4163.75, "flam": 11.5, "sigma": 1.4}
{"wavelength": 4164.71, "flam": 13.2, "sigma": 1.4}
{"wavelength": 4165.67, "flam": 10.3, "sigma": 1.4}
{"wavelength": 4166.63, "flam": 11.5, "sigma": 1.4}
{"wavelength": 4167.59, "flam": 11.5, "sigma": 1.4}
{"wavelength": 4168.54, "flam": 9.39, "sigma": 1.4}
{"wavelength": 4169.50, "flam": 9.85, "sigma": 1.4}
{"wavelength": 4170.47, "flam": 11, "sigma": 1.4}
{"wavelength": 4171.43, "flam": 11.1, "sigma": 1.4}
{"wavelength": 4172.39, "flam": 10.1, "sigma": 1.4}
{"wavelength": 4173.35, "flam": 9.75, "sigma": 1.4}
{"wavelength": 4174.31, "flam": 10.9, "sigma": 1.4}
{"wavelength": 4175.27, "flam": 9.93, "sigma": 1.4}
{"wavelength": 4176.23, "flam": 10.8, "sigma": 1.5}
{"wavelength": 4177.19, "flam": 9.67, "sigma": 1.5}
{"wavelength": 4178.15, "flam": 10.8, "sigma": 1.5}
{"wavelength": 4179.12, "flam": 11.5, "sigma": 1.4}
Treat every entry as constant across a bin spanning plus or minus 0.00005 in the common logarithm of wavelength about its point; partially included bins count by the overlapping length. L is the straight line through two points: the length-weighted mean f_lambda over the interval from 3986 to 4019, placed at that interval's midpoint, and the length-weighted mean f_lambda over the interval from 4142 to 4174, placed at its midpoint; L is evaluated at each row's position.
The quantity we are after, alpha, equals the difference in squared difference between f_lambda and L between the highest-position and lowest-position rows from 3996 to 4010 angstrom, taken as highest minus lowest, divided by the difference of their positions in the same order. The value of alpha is 0.24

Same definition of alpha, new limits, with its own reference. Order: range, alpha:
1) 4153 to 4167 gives 0.03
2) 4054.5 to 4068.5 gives 0.10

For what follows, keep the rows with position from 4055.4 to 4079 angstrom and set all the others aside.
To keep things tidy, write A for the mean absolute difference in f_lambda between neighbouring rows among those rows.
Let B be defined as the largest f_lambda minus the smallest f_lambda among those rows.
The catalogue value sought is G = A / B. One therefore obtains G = 0.28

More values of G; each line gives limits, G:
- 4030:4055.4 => 0.28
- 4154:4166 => 0.33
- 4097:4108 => 0.29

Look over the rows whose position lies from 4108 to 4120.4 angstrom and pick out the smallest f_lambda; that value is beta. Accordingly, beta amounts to 8.7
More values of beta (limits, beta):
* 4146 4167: 9.02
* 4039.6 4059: 8.84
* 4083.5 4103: 7.64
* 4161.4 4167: 10.1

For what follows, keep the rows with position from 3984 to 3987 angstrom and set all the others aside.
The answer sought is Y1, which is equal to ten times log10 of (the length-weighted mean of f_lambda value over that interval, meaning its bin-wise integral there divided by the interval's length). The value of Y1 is 9.9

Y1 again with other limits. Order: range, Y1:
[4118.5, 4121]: 10.1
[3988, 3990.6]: 10.9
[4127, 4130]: 10.1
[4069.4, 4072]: 10.8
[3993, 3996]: 10.4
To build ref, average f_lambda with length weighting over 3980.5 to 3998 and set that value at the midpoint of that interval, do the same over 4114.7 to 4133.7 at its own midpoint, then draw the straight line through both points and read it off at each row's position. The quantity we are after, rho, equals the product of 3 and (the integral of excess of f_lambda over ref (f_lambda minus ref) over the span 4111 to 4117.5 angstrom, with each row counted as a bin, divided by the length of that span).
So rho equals 0.9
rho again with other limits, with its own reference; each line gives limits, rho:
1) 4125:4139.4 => 1.5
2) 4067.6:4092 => -0.3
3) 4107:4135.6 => -0.9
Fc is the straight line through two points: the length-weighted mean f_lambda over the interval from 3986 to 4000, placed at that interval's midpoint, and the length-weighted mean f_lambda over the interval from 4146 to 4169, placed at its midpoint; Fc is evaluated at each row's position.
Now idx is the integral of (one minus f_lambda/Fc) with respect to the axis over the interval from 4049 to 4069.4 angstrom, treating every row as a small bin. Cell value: -0.6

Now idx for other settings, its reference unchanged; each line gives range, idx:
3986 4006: 0.1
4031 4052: 0.0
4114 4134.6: -0.5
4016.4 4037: -0.4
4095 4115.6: 2.1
